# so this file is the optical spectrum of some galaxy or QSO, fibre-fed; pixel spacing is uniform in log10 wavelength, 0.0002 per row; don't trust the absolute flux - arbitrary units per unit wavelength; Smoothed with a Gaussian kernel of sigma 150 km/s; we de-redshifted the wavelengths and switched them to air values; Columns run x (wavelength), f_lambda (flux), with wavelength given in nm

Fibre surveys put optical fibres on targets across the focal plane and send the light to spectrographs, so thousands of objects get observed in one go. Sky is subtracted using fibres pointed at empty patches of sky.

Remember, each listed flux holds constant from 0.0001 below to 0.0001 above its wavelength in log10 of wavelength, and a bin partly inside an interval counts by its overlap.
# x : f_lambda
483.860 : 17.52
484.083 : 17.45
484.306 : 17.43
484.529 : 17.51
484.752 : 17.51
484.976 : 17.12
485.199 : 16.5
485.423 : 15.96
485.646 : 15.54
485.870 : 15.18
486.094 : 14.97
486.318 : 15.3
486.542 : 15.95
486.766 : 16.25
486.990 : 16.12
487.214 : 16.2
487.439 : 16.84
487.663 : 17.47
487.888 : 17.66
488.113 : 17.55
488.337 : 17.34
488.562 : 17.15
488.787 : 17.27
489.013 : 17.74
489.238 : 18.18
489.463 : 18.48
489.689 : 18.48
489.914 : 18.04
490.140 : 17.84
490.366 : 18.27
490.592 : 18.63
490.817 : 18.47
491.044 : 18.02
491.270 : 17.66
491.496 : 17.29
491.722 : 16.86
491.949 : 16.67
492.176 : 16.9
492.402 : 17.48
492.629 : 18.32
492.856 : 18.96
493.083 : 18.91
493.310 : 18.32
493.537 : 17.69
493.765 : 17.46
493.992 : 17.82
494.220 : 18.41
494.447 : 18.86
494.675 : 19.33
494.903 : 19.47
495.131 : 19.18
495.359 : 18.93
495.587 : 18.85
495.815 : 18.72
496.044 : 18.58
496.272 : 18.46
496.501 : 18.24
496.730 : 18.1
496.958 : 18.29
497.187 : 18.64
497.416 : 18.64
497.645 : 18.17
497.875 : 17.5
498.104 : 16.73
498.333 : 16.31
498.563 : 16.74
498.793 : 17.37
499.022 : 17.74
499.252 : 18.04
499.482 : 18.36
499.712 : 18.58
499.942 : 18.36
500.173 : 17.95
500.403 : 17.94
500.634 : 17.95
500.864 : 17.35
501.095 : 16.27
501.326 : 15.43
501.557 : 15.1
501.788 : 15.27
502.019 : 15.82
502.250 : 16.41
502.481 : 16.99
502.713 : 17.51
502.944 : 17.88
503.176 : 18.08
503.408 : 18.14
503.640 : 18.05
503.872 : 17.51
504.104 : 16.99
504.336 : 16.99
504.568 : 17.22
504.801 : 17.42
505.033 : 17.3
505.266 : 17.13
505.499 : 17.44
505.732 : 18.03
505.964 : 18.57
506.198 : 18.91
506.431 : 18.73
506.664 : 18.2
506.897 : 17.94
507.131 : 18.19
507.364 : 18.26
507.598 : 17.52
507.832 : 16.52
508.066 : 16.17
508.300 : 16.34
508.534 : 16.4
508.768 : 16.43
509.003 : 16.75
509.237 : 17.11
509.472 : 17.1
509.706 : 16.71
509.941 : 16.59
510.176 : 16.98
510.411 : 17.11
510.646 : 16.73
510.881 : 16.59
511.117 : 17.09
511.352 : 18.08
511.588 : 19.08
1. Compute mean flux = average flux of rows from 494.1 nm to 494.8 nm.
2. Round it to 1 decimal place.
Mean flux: 18.9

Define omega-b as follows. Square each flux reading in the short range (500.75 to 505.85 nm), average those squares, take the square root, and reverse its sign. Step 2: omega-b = -17.0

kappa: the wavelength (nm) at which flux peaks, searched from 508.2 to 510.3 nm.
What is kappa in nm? 509.237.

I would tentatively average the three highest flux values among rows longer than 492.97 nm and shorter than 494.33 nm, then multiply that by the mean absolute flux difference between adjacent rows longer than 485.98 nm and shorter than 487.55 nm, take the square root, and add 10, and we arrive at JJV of 12.6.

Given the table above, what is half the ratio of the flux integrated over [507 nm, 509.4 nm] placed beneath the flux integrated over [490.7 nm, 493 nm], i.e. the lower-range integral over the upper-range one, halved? 0.50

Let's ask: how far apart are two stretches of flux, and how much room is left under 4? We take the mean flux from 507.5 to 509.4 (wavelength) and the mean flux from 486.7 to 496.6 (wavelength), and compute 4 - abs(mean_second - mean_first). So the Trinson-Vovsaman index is 2.7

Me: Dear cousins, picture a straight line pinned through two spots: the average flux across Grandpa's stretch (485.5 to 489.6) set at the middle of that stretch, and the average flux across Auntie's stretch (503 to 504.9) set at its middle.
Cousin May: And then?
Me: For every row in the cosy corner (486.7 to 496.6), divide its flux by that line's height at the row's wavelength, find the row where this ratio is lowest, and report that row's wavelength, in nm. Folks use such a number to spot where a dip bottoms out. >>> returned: 486.990 nm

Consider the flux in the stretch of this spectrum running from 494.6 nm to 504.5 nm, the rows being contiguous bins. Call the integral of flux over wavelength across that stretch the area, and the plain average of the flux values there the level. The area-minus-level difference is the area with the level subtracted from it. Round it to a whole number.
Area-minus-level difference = 157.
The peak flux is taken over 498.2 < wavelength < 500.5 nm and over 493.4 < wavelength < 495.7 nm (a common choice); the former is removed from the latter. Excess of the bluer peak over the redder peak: 0.9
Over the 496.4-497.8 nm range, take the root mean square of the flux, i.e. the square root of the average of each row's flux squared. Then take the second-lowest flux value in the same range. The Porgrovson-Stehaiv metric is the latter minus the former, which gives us -0.18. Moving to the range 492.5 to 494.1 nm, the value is -0.53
